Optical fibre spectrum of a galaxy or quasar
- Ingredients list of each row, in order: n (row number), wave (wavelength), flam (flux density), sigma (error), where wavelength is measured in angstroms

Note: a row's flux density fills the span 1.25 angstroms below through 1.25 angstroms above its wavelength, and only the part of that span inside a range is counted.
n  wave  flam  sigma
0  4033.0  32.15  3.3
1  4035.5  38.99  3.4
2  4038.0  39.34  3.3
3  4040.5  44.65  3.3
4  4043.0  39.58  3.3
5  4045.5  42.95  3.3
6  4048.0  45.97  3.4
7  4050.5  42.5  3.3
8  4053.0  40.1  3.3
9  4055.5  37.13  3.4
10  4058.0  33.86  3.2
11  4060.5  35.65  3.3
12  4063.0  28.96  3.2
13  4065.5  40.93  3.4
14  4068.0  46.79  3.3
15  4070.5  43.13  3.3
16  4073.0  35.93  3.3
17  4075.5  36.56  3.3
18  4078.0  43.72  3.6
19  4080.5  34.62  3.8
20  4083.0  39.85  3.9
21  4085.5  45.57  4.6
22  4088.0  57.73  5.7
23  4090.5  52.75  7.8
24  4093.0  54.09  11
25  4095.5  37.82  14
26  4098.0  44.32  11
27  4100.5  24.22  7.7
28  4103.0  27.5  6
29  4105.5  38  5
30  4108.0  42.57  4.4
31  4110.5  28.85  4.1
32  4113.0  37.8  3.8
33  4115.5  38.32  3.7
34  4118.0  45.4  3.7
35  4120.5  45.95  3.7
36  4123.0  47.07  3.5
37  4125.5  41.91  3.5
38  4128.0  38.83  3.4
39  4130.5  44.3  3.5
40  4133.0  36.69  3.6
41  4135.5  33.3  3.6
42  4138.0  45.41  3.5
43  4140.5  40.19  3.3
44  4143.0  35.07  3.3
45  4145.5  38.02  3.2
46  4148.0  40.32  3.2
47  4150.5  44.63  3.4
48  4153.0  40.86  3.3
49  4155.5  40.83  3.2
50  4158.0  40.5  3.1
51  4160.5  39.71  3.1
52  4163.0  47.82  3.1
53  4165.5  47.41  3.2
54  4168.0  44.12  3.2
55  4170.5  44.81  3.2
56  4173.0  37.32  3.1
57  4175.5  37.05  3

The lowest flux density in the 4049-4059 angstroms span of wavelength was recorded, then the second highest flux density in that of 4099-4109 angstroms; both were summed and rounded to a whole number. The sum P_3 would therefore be 72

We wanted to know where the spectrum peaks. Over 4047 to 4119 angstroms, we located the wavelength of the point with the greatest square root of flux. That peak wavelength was 4088.0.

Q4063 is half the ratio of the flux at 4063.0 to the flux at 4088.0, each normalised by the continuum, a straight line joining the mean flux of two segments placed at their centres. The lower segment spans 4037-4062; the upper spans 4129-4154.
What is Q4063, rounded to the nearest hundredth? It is 0.25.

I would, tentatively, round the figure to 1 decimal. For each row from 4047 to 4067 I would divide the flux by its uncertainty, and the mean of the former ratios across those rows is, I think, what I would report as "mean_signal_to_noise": 11.5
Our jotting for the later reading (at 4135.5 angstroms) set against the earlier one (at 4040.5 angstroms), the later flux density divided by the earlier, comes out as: 0.75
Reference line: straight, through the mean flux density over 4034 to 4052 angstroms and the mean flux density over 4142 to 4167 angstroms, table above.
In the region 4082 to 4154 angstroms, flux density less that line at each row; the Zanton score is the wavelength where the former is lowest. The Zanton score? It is 4100.5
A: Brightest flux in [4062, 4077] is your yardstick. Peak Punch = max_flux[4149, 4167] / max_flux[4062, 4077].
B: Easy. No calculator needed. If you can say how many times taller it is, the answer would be 1.02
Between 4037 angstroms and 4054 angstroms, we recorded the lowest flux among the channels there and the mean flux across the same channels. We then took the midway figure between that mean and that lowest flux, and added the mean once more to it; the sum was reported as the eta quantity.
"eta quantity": 83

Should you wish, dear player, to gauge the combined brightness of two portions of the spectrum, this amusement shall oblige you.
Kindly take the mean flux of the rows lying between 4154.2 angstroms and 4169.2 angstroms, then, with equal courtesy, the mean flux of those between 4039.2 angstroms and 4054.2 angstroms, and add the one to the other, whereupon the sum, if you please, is 86.0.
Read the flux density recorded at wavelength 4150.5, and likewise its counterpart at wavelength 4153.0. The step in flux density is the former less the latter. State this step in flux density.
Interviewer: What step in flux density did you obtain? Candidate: 4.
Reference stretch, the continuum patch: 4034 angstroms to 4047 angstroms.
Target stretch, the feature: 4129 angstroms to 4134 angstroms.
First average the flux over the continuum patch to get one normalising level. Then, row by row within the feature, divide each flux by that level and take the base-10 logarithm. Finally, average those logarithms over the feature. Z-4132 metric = -0.01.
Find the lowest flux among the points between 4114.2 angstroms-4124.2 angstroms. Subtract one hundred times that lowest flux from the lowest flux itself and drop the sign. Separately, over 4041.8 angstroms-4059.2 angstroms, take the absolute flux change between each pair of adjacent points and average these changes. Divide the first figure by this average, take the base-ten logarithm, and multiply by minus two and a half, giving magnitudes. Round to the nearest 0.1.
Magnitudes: -7.7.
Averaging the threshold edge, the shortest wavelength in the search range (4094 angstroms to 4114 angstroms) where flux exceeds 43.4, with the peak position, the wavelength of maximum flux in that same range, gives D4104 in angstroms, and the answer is 4098.0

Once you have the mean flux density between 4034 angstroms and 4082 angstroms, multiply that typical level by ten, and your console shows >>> 395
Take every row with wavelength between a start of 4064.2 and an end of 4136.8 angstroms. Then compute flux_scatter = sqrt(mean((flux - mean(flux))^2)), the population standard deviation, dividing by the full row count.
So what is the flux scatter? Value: 7.4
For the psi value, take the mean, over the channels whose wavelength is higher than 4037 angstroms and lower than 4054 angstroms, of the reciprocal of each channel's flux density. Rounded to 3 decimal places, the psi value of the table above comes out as 0.024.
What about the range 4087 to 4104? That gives 0.026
